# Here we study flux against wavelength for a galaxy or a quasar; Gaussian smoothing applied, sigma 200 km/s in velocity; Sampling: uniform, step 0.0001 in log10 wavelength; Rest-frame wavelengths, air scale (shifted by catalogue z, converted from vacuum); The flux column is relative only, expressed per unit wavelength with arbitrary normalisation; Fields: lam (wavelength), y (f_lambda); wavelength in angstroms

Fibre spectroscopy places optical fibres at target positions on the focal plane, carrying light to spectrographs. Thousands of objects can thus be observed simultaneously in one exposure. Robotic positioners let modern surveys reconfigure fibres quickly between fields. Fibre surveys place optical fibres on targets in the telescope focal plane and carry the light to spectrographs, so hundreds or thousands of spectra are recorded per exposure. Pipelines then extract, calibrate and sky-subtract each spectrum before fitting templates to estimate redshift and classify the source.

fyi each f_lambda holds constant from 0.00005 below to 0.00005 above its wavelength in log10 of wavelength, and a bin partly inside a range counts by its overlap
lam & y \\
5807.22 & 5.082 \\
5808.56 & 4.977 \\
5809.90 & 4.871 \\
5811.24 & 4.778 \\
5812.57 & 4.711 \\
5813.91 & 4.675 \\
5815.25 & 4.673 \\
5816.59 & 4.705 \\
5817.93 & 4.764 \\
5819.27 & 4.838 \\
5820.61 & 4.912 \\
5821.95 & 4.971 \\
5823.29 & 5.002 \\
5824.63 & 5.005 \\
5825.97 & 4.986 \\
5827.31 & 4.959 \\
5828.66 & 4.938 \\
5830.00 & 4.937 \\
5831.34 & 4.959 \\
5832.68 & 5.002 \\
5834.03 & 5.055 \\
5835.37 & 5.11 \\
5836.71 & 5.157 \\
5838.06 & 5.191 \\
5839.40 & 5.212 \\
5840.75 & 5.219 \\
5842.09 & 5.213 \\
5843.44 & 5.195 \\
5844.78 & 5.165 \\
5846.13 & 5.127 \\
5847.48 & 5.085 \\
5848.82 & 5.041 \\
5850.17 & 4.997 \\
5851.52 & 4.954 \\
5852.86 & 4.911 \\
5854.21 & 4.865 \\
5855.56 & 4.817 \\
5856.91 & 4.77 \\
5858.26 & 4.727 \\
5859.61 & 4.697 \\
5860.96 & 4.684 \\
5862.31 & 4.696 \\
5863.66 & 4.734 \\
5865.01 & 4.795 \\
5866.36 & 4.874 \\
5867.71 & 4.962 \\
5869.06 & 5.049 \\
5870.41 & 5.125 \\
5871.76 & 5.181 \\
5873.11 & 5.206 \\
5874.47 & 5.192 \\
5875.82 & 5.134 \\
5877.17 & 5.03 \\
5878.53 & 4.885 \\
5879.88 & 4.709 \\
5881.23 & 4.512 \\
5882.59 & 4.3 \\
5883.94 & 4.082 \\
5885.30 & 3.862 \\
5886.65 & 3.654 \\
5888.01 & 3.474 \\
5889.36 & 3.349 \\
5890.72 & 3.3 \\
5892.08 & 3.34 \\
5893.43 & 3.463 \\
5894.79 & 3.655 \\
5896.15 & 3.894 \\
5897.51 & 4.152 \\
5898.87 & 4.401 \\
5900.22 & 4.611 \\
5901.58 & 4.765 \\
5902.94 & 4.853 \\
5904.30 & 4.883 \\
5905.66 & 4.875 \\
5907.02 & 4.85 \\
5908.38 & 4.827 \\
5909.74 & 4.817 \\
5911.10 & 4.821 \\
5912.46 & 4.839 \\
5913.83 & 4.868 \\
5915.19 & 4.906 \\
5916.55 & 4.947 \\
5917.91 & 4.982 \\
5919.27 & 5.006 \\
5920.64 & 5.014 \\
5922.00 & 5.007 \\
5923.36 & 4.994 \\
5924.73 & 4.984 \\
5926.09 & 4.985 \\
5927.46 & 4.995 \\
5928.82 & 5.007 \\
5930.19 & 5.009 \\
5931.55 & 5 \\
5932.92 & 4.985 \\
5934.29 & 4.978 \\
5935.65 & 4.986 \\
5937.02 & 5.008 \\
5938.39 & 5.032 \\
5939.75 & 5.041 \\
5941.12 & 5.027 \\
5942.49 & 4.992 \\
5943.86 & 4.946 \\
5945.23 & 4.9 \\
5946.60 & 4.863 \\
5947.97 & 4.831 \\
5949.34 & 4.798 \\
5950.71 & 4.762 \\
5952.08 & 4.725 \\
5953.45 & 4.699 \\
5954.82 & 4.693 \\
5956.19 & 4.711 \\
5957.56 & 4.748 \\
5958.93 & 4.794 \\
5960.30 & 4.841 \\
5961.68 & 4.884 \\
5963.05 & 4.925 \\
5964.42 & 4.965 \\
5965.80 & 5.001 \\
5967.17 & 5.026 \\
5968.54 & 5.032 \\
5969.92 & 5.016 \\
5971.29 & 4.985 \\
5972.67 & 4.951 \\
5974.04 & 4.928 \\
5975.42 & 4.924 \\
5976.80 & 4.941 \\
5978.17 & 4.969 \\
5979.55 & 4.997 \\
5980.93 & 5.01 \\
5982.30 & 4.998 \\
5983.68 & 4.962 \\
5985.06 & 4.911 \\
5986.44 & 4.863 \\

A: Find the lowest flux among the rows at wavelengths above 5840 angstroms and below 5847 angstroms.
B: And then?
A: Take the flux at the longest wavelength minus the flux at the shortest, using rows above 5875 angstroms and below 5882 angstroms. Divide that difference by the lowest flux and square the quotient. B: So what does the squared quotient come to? 0.015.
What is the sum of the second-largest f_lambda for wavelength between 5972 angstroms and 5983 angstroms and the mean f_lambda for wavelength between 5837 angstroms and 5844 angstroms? 10.2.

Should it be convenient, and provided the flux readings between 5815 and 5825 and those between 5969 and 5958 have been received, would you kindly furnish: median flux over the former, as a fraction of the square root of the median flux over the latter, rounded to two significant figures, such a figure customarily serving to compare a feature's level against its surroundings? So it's 2.2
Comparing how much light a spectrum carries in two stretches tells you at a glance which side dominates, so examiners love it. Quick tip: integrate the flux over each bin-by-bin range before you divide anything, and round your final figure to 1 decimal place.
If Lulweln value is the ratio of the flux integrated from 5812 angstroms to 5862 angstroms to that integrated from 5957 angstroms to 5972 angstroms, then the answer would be 3.3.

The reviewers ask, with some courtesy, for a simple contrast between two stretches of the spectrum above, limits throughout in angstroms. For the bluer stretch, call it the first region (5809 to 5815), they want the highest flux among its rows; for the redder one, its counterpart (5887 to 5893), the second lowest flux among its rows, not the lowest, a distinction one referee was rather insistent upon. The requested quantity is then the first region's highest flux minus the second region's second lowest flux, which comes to 1.5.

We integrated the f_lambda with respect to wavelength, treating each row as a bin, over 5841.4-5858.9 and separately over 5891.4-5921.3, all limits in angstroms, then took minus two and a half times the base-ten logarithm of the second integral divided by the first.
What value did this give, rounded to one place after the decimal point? -0.5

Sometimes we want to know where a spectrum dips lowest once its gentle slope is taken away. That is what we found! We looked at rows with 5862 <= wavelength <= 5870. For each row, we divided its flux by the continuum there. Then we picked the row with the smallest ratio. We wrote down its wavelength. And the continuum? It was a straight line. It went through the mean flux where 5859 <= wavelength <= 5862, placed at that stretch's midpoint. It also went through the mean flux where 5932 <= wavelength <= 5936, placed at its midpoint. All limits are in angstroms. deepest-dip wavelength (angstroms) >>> 5862.31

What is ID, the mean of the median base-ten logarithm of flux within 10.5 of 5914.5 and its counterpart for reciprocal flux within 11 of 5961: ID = 0.448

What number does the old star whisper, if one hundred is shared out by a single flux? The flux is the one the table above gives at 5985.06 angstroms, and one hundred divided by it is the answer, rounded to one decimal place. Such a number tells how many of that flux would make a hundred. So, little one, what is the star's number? 20.4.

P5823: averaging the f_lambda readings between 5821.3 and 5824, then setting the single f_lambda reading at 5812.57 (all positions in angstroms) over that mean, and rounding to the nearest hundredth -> 0.94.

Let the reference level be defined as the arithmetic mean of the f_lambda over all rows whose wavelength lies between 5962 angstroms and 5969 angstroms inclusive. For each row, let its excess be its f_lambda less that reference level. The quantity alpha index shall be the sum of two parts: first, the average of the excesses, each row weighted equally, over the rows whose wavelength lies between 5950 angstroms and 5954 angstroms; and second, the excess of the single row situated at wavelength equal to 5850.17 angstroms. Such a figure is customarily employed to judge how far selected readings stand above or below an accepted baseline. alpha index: -0.25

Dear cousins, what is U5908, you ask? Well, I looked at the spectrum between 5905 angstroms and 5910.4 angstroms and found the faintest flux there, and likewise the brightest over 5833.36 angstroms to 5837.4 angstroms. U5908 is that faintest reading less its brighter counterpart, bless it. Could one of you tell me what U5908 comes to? -0.34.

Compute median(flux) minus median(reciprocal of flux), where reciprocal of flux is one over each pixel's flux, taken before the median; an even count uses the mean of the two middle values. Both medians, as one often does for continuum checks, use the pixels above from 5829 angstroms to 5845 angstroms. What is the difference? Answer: 4.97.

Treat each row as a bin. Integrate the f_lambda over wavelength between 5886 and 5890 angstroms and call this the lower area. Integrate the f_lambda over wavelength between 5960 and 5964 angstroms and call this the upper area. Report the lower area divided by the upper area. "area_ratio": 0.71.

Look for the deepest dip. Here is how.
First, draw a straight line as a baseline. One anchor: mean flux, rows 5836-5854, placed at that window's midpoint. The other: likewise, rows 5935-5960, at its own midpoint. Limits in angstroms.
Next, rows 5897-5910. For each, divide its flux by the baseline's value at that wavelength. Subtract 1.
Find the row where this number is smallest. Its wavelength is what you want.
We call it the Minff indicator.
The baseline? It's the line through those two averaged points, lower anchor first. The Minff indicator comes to 5897.51 angstroms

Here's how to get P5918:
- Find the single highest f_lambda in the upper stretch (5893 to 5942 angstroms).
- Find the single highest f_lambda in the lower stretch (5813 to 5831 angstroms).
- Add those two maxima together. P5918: 10.0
